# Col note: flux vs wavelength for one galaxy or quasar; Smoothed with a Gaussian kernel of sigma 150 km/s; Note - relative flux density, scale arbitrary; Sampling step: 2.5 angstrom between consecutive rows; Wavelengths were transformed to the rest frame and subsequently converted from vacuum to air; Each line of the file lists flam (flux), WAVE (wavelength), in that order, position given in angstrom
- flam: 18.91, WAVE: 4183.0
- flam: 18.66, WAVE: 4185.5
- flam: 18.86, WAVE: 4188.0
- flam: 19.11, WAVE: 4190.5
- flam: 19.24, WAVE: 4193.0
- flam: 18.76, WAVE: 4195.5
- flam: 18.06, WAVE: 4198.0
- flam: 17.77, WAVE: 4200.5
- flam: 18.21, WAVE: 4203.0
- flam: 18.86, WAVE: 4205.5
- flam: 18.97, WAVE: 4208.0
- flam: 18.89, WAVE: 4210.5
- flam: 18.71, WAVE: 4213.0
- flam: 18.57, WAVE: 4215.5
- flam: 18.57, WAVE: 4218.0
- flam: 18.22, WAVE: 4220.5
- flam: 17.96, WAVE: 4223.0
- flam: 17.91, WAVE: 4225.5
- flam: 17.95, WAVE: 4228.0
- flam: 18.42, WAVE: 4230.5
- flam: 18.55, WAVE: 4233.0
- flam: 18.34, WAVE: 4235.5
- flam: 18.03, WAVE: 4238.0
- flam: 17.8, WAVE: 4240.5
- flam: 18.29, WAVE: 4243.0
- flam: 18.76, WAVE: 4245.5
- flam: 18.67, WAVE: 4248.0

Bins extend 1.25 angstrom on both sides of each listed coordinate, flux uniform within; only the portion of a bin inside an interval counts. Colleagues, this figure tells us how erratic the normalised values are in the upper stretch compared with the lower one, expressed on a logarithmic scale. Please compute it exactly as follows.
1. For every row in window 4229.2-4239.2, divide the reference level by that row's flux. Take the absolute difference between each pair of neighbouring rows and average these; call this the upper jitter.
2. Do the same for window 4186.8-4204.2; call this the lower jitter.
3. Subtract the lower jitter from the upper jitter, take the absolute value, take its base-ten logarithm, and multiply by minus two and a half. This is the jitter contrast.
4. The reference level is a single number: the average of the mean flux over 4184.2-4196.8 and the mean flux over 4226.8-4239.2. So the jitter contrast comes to 5.14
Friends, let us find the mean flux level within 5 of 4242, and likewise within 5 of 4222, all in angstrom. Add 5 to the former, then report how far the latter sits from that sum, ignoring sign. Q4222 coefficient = 5.1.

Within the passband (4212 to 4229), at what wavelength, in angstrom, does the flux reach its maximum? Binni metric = 4213.0 angstrom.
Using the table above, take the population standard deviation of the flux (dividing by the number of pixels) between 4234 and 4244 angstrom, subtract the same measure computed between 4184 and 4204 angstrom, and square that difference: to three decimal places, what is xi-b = 0.073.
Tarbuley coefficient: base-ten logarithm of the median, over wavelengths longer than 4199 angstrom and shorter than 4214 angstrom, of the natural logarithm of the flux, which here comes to 0.467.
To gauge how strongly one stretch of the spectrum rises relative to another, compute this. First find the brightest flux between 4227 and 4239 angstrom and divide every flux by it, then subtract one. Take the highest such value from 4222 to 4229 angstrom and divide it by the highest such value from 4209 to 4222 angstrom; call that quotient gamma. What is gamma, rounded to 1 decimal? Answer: -1.7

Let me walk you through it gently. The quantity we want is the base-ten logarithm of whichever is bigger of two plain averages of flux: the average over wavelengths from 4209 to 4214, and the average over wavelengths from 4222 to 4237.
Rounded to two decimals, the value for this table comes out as 1.27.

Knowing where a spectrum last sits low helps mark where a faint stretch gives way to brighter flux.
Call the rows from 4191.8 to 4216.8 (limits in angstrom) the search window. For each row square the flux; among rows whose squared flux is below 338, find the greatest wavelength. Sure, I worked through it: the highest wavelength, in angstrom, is 4203.0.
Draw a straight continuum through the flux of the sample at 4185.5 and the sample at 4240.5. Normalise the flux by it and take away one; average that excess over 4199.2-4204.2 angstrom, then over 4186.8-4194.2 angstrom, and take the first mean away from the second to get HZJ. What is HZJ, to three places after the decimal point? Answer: 0.049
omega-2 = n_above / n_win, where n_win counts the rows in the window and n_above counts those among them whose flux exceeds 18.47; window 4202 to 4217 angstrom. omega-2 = 0.83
